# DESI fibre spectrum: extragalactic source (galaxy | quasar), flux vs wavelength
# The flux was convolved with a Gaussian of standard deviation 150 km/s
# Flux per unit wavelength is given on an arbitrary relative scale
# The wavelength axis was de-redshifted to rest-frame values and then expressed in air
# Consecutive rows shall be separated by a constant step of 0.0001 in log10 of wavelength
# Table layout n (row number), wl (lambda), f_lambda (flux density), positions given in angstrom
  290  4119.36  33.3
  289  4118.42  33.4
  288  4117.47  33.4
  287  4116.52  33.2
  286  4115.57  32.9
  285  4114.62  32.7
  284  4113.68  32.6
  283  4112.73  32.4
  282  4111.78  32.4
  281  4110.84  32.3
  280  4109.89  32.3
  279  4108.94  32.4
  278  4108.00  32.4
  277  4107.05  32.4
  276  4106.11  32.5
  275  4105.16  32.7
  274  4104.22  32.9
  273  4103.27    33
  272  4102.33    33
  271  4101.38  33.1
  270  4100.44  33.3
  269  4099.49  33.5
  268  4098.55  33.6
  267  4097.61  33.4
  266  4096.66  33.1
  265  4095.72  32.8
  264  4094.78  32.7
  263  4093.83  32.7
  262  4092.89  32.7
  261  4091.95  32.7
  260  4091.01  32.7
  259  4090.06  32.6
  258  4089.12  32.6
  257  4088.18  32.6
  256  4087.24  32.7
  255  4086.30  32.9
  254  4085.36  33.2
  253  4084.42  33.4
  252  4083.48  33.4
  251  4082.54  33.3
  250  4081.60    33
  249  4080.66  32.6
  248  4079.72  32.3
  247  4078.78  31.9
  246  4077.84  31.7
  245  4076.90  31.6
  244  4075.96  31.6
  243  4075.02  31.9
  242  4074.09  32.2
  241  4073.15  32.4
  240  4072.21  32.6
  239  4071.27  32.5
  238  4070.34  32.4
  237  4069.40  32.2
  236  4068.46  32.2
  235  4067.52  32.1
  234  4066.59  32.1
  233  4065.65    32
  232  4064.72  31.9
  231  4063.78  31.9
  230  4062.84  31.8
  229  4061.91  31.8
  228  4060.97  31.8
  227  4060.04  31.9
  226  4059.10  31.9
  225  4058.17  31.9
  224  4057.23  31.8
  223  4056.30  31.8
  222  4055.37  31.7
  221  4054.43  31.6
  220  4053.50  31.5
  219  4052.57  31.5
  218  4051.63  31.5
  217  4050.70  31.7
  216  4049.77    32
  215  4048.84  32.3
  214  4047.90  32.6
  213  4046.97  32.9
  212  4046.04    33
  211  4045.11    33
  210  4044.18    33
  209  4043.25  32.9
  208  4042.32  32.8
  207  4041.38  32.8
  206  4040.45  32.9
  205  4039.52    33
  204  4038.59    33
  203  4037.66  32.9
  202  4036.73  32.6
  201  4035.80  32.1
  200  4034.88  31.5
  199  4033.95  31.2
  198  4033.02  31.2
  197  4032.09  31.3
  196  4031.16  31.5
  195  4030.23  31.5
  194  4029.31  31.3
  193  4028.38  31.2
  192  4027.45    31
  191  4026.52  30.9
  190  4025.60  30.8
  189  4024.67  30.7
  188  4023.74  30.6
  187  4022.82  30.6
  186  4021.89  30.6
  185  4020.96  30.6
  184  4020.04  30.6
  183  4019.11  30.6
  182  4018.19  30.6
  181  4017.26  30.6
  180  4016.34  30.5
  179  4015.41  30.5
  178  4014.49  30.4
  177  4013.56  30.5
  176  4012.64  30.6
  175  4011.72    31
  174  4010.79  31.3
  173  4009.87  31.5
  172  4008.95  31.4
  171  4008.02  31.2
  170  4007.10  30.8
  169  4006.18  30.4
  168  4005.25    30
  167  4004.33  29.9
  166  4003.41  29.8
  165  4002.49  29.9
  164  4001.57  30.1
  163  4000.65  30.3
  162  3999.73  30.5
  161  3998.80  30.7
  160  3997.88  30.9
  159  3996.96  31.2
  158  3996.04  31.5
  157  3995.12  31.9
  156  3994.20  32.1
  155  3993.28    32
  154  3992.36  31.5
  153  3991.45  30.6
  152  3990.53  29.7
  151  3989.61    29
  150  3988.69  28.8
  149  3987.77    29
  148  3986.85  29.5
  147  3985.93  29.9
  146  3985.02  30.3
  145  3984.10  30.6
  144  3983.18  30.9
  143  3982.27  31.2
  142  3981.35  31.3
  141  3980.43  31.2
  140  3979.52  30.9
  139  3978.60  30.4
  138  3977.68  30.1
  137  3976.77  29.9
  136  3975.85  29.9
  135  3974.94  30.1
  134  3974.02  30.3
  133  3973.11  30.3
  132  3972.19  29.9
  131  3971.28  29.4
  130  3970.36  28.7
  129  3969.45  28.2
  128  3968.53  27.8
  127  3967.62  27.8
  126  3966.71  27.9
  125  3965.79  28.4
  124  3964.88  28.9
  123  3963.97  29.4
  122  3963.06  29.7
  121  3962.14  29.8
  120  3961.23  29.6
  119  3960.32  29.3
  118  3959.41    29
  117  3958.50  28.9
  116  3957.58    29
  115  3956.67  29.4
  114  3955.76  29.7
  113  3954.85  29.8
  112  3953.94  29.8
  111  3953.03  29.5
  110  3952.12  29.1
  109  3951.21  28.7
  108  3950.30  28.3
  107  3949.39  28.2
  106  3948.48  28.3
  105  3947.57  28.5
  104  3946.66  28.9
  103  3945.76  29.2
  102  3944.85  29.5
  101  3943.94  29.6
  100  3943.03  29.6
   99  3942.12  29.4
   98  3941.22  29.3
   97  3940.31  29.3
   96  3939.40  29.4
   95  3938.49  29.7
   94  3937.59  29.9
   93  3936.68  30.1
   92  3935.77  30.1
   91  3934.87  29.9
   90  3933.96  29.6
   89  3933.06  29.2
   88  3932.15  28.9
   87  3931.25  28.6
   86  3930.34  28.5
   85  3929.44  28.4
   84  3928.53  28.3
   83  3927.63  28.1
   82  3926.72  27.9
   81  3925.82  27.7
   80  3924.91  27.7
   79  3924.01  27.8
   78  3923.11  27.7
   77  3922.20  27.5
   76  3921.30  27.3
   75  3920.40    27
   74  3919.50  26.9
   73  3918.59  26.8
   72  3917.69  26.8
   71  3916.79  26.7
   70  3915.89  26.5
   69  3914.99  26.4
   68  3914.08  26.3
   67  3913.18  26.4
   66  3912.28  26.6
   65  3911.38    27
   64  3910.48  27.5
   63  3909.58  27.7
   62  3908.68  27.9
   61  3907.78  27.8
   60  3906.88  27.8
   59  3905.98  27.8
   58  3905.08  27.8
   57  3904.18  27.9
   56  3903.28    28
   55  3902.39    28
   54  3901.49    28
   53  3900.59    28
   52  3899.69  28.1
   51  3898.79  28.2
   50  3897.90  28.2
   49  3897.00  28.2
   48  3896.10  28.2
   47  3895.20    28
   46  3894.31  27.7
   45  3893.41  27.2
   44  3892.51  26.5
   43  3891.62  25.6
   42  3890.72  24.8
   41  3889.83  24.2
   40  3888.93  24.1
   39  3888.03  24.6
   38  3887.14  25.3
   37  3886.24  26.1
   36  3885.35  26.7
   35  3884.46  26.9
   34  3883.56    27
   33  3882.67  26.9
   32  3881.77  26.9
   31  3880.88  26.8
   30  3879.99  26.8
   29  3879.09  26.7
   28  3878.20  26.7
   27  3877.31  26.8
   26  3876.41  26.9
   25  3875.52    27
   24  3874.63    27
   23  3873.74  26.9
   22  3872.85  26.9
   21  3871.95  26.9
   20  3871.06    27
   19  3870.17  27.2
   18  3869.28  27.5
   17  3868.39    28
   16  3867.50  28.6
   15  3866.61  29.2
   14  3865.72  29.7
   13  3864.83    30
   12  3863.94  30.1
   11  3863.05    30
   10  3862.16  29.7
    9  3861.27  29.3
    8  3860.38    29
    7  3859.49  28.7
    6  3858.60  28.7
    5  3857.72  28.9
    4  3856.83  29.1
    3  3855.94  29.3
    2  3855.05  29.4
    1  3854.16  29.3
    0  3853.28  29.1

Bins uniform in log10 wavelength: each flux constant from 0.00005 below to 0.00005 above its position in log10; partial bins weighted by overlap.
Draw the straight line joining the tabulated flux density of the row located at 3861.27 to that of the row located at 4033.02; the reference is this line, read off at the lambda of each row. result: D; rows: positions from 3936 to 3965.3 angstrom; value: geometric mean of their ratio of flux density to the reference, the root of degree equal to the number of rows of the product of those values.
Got 0.97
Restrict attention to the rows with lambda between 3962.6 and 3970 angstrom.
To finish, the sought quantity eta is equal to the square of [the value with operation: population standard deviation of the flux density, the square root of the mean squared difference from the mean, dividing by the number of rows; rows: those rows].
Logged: 0.48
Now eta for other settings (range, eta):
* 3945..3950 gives 0.14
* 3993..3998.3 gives 0.19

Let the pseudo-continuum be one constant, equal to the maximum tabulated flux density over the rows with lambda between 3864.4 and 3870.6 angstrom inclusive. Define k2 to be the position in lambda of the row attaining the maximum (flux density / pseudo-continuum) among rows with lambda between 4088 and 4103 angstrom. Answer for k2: 4098.55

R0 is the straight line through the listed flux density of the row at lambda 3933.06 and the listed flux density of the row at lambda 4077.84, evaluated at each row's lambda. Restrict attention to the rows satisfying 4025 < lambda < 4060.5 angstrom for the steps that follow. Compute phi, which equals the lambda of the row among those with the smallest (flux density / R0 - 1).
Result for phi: 4025.60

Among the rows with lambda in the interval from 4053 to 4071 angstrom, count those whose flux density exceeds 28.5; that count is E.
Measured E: 19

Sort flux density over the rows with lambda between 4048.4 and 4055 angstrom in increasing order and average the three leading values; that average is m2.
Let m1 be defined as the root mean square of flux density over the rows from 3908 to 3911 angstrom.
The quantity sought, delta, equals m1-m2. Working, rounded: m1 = 27.7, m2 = 31.5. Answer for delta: -3.8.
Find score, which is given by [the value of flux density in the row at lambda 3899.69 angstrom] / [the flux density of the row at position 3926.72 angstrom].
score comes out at 1.01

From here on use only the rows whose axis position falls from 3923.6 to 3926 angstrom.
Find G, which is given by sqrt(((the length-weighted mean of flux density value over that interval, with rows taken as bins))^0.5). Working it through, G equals 2.29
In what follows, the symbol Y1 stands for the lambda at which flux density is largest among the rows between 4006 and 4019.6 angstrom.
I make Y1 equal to 4009.87 angstrom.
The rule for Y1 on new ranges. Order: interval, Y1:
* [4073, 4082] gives 4081.60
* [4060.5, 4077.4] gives 4072.21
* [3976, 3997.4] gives 3994.20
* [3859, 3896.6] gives 3863.94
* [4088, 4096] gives 4095.72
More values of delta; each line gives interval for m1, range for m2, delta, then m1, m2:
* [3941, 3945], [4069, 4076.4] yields -2.4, 29.5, 31.9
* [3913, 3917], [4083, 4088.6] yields -6.3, 26.5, 32.7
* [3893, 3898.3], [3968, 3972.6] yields -0.3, 27.9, 28.2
